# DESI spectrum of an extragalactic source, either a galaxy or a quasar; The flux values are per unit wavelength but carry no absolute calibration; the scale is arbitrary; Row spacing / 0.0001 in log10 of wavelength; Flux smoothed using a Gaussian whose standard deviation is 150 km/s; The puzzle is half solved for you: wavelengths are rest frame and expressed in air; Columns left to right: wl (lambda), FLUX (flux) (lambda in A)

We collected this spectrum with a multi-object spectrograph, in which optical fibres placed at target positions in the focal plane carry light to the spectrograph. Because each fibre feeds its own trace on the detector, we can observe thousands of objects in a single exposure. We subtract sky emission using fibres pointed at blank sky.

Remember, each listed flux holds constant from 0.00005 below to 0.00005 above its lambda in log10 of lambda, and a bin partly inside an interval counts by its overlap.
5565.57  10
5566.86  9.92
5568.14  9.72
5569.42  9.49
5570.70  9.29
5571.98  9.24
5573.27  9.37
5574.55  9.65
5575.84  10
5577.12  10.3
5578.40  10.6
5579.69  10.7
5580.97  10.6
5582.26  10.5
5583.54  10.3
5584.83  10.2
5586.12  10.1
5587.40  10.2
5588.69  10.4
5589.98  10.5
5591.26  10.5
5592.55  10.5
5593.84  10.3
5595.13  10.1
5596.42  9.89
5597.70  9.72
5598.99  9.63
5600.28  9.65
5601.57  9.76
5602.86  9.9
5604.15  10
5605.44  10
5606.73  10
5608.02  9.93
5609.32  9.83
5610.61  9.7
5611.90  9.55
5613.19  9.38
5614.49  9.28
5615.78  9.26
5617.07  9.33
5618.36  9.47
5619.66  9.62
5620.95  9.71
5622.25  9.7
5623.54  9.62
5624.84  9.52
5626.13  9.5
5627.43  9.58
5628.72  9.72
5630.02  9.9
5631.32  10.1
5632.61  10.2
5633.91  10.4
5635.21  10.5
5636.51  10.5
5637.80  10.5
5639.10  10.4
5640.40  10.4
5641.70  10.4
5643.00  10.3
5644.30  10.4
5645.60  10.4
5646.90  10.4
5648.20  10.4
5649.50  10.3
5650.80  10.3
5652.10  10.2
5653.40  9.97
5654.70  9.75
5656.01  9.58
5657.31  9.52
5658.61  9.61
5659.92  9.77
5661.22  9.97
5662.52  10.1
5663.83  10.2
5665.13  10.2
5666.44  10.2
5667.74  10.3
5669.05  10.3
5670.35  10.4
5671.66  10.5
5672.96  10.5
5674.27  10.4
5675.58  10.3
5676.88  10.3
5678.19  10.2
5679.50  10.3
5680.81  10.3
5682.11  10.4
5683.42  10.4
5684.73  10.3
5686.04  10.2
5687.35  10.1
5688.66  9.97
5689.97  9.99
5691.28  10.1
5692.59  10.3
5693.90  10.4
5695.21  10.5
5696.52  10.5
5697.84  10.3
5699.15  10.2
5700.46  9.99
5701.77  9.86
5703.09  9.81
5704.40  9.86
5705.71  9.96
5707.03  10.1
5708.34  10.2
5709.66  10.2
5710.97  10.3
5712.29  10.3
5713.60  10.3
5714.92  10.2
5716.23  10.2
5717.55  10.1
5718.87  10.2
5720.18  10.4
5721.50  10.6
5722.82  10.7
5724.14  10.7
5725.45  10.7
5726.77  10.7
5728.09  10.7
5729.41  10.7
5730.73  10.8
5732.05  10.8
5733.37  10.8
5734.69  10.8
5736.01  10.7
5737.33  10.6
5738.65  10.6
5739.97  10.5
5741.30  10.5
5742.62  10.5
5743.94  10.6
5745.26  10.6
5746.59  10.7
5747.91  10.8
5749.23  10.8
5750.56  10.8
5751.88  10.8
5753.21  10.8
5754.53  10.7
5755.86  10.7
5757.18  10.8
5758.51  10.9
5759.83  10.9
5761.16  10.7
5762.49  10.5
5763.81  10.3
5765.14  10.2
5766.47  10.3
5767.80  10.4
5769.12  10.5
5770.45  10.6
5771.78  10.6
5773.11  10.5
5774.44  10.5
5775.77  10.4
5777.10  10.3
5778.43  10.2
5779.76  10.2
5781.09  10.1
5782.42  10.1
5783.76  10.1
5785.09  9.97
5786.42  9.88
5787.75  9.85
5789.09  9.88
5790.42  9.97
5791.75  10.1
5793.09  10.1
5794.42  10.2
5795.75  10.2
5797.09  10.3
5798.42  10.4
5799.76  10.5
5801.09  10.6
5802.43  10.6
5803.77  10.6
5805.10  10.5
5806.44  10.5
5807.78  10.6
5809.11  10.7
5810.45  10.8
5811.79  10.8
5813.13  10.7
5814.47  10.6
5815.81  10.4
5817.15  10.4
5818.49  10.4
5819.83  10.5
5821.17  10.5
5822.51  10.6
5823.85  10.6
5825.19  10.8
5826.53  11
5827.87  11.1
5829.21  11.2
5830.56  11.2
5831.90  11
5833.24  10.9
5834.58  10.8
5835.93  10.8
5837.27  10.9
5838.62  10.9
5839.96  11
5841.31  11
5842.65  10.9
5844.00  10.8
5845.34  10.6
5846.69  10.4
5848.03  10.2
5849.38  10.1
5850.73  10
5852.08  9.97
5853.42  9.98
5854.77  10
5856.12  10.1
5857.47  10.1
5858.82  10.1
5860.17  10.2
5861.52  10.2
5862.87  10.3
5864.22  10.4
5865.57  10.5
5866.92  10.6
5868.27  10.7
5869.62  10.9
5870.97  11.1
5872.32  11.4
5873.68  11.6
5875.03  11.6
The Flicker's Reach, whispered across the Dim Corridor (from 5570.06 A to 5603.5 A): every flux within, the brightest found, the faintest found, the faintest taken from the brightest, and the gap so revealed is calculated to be 1.46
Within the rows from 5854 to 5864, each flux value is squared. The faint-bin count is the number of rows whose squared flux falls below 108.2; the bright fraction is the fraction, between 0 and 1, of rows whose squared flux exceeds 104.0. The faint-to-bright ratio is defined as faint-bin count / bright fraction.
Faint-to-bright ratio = 16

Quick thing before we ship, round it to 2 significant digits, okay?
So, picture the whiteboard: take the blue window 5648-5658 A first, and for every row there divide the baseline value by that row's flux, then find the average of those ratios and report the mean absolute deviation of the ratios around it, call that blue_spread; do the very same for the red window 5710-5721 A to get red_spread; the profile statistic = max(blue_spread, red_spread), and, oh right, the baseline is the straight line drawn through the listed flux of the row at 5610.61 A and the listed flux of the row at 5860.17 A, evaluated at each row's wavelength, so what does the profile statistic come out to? 0.030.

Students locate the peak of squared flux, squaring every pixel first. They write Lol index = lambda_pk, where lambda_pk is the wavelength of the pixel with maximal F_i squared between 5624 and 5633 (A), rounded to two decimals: 5632.61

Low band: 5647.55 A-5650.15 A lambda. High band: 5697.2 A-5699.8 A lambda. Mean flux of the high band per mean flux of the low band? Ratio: 0.99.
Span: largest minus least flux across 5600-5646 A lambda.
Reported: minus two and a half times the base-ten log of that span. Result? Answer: -0.23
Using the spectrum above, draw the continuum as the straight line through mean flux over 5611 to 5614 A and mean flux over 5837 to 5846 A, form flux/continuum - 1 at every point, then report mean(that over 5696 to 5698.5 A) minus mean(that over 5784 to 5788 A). 0.10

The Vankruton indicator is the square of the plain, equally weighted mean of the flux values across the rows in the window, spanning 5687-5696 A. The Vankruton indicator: 104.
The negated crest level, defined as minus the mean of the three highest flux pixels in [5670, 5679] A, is -10.5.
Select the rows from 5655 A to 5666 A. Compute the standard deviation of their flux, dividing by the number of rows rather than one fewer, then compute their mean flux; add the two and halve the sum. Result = 5.1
